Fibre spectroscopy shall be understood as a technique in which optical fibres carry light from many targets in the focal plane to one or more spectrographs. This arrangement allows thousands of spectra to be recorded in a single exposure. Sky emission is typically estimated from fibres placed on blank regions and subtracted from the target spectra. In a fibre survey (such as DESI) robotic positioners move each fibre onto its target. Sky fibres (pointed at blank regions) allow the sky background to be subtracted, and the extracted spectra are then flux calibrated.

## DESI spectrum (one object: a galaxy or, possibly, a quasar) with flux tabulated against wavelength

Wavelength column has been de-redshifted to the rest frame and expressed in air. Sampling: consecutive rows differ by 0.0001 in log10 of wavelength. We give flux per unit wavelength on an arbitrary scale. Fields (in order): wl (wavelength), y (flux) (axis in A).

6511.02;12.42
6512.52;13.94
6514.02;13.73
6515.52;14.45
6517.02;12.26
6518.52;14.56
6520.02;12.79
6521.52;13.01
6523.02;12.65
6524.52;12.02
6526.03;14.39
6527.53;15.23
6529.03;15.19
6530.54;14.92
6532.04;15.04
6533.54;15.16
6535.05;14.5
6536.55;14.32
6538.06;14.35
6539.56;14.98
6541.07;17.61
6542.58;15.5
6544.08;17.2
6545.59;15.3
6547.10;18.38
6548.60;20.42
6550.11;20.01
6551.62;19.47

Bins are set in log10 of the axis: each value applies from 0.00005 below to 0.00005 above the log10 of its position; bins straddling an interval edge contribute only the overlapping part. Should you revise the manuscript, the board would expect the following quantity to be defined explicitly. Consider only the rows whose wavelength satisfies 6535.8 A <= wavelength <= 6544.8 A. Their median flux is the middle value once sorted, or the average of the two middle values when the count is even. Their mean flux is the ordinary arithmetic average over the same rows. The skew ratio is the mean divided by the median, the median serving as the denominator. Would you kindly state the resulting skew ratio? 1.03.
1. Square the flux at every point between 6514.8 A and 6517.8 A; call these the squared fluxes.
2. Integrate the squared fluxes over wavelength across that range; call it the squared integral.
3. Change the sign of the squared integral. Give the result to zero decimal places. -539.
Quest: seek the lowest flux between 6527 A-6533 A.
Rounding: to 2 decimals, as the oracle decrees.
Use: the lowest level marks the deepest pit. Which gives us 14.92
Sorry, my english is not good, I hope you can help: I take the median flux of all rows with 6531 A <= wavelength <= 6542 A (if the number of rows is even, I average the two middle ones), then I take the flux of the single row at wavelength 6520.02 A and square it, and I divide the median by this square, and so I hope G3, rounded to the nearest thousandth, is 0.092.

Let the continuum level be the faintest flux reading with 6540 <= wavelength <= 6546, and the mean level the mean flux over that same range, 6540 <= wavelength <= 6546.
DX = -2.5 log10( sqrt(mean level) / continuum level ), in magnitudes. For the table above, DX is 1.44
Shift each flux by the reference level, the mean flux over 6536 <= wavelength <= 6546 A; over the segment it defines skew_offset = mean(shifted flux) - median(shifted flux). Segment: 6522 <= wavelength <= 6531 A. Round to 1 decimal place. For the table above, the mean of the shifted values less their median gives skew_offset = -0.6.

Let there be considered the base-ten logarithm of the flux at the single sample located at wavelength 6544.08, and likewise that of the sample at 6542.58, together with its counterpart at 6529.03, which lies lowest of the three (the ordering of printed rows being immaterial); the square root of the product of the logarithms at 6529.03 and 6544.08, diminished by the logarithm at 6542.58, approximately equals 0.02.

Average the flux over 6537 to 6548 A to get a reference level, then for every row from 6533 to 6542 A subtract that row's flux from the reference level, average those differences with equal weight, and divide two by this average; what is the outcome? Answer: 1.9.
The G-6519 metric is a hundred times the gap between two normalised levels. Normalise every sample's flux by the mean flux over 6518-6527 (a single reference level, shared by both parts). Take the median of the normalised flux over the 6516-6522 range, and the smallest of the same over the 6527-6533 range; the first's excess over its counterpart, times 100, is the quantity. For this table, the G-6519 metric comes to -15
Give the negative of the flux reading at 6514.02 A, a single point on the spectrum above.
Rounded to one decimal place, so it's -13.7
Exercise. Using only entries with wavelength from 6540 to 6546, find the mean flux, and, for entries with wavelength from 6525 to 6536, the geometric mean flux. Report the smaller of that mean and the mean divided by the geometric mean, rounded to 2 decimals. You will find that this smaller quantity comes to 1.10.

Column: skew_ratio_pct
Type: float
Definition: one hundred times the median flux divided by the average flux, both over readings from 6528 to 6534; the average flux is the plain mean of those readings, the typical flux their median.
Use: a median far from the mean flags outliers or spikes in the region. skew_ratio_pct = 100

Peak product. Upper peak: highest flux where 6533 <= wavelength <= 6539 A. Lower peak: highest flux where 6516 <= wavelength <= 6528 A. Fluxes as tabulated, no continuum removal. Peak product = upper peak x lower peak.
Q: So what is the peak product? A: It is 231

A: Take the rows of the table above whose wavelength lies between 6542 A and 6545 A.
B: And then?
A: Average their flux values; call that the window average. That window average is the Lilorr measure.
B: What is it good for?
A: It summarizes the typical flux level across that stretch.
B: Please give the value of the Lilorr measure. 16.4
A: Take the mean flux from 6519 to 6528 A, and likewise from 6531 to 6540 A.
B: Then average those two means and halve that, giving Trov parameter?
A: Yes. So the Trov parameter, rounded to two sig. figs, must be 7.0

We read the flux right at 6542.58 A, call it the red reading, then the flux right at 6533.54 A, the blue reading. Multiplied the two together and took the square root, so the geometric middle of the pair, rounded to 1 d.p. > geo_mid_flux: 15.3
